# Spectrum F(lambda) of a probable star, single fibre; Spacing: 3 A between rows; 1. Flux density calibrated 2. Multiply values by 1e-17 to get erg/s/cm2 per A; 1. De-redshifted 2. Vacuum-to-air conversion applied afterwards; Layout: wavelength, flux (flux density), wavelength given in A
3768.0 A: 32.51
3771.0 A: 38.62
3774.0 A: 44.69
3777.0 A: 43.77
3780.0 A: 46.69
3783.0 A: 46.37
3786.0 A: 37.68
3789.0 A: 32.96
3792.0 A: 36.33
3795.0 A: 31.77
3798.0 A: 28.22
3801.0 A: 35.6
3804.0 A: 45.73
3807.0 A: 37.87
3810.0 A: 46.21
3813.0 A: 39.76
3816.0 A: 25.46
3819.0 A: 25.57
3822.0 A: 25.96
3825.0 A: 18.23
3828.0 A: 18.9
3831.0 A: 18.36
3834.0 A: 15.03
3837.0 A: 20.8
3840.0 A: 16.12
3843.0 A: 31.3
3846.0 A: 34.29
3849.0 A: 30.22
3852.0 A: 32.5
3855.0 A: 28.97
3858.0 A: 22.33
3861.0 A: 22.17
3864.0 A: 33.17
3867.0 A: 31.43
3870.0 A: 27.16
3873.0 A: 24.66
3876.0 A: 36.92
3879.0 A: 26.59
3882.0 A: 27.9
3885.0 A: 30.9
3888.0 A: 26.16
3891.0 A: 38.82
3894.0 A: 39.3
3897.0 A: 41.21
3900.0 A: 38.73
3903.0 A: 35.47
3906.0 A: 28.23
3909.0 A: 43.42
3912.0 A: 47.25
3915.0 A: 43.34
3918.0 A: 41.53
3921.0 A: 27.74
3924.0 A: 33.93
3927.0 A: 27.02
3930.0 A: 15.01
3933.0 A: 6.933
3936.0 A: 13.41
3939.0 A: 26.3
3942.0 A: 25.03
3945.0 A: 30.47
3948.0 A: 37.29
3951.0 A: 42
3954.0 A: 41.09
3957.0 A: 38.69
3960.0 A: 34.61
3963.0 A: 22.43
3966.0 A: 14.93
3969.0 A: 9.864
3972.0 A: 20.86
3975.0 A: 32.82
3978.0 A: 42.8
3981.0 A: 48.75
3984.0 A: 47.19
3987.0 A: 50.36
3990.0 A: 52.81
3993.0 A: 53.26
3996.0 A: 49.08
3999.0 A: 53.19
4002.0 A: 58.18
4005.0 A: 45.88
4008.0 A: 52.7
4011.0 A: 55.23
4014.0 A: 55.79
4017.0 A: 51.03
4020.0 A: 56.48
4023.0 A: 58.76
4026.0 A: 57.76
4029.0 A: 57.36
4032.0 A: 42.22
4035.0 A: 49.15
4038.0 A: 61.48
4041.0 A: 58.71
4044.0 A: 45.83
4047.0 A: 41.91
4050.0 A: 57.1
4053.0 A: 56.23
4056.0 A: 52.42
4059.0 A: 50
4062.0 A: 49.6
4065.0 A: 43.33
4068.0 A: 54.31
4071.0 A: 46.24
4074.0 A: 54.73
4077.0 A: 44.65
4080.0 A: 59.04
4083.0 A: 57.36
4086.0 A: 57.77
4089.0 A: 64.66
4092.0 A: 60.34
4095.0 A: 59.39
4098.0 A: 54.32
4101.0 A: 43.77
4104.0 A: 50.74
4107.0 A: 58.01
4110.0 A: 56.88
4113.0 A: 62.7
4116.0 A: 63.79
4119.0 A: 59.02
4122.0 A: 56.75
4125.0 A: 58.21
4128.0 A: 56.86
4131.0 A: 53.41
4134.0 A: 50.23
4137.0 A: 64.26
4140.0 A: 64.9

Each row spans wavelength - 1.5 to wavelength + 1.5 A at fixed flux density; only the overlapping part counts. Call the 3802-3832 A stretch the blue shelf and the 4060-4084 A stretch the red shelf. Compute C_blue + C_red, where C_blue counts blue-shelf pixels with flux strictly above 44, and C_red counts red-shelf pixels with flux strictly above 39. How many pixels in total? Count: 10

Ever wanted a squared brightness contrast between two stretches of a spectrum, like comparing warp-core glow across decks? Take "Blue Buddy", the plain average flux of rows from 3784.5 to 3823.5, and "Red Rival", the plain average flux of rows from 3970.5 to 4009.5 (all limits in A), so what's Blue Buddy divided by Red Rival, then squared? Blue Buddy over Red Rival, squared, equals 0.55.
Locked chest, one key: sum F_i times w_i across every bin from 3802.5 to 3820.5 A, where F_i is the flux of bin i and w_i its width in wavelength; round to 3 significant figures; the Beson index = 662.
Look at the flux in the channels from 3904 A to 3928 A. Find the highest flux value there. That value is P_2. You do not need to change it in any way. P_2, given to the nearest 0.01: 47.25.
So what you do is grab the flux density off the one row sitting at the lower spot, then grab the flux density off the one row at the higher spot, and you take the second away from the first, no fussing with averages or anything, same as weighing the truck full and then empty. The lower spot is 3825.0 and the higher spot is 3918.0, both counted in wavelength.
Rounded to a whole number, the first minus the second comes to -23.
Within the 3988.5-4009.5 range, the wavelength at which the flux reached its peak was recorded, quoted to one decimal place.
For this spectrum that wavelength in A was 4002.0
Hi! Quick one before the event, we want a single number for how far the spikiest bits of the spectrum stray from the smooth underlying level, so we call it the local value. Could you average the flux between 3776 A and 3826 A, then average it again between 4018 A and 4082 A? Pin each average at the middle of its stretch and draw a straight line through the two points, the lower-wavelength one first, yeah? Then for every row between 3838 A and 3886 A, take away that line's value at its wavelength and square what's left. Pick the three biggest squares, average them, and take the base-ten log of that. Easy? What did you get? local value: 2.56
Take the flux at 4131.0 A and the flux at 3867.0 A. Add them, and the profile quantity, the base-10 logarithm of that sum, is 1.93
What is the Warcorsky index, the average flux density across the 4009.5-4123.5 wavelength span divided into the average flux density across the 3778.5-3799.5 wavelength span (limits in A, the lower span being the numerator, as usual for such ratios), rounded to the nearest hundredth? 0.68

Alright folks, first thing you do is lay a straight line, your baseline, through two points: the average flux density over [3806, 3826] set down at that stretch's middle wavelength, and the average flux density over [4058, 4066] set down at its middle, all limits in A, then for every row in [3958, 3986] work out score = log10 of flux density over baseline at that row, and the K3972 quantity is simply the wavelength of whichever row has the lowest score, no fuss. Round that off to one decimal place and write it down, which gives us 3969.0 A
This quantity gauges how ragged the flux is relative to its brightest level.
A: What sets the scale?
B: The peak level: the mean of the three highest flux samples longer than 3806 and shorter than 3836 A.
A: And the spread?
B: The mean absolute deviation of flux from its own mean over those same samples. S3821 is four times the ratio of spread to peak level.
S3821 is 0.82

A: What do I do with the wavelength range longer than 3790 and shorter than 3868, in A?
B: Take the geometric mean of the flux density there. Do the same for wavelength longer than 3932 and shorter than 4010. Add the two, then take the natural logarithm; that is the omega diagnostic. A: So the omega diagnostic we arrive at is 4.10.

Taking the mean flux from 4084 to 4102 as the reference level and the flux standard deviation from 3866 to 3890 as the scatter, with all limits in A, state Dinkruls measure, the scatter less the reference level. -53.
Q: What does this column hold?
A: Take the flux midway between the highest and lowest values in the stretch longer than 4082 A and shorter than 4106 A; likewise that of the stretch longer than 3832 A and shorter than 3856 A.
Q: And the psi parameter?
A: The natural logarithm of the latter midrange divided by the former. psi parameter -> -0.8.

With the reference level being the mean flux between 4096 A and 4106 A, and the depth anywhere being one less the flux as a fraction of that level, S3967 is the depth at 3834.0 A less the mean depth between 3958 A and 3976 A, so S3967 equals 0.2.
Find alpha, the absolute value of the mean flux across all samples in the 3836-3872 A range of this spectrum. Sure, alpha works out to 28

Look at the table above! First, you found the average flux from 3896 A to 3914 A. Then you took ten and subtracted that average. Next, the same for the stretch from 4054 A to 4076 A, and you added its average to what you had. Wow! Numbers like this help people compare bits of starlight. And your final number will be 21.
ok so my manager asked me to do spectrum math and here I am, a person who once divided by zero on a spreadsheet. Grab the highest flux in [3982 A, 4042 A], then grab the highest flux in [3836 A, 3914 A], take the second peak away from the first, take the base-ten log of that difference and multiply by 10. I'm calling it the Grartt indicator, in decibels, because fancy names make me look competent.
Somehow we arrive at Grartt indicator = 12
